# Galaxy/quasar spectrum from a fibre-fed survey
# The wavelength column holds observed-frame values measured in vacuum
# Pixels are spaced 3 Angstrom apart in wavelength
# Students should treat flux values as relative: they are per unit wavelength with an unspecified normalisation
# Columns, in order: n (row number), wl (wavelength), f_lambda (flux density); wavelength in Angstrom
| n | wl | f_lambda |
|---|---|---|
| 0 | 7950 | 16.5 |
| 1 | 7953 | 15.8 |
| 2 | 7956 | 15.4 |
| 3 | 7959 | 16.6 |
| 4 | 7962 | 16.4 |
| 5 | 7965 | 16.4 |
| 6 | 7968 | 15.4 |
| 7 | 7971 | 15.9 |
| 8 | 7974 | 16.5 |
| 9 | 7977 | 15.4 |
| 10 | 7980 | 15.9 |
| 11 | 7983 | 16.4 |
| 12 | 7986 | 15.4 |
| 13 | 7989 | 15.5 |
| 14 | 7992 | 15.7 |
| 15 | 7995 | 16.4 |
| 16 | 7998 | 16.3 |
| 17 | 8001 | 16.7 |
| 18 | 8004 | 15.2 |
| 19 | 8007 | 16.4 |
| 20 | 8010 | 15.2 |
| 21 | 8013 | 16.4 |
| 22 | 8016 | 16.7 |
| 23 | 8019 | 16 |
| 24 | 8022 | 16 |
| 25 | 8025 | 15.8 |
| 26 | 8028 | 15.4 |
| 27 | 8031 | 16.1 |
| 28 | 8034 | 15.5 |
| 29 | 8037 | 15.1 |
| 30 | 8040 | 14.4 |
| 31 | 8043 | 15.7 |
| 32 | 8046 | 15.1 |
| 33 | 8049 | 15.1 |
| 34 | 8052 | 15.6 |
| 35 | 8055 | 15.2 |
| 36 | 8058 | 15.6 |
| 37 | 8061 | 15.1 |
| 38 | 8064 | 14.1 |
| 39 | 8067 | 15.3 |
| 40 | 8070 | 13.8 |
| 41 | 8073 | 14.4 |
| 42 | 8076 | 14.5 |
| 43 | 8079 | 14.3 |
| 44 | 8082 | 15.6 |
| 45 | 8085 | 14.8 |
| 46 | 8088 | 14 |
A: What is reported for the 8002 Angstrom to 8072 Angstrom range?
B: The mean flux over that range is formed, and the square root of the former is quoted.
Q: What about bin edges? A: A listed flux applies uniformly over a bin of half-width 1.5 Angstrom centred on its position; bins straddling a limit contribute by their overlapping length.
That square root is 3.93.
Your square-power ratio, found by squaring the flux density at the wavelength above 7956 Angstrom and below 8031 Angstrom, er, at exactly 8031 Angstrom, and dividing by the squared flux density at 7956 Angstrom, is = 1.09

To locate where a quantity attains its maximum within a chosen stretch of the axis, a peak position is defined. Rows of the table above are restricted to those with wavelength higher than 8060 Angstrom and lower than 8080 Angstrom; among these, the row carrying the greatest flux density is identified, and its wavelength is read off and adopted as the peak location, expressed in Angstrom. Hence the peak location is 8067 Angstrom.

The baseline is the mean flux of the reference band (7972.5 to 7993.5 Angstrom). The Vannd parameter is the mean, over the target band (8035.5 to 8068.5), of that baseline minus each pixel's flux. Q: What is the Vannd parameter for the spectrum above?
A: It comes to 0.71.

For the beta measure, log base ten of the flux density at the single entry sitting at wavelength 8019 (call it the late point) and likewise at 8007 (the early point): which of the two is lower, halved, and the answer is 0.602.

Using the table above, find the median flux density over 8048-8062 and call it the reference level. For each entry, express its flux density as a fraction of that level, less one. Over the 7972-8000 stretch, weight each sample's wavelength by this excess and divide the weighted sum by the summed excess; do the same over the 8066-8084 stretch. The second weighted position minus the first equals 86.7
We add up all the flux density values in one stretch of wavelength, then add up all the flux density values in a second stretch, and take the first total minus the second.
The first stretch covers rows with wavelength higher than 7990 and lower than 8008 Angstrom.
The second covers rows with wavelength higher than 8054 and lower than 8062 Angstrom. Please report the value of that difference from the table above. 51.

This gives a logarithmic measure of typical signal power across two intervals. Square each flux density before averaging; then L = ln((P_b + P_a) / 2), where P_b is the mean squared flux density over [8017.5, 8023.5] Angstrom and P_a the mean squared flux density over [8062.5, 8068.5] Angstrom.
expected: 5.46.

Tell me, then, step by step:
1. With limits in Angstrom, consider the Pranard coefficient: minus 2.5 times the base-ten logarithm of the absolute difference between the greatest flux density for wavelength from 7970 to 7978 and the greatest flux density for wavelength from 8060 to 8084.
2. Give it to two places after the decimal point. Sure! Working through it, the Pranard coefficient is 0.11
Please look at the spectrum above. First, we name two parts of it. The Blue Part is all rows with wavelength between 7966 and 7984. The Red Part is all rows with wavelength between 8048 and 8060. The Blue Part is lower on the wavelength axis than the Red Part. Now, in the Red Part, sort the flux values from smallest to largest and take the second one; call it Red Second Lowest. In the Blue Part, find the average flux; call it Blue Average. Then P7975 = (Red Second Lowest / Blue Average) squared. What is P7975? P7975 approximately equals 0.912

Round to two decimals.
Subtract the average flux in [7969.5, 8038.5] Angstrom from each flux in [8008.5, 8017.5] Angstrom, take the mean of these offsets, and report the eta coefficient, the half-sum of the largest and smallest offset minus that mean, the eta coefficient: -0.15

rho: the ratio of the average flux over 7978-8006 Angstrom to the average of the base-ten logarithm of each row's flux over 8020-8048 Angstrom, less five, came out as 8.41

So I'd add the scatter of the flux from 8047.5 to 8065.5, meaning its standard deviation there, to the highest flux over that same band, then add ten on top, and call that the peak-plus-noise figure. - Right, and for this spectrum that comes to 26.1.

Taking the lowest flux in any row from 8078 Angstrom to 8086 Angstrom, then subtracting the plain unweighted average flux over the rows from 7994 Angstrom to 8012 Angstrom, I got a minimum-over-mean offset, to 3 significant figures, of -1.73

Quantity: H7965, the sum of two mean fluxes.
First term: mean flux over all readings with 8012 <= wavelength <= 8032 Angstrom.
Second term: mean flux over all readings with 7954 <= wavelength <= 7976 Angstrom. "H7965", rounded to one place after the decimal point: 32.1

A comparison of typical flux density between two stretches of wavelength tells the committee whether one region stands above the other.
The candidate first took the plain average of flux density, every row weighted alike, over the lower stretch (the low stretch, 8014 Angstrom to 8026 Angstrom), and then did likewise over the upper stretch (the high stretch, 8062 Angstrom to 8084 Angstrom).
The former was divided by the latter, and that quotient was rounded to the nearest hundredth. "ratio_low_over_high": 1.11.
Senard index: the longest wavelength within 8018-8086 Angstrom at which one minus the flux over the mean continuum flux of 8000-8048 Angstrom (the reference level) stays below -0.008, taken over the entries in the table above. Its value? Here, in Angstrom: 8031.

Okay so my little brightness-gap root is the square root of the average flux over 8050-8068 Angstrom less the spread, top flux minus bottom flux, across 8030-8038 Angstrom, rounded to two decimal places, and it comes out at 3.76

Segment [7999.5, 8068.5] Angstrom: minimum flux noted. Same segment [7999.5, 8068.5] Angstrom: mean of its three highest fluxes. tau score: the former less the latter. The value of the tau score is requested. -2.5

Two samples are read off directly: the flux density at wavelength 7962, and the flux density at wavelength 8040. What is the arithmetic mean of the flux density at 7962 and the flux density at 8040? 15.4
